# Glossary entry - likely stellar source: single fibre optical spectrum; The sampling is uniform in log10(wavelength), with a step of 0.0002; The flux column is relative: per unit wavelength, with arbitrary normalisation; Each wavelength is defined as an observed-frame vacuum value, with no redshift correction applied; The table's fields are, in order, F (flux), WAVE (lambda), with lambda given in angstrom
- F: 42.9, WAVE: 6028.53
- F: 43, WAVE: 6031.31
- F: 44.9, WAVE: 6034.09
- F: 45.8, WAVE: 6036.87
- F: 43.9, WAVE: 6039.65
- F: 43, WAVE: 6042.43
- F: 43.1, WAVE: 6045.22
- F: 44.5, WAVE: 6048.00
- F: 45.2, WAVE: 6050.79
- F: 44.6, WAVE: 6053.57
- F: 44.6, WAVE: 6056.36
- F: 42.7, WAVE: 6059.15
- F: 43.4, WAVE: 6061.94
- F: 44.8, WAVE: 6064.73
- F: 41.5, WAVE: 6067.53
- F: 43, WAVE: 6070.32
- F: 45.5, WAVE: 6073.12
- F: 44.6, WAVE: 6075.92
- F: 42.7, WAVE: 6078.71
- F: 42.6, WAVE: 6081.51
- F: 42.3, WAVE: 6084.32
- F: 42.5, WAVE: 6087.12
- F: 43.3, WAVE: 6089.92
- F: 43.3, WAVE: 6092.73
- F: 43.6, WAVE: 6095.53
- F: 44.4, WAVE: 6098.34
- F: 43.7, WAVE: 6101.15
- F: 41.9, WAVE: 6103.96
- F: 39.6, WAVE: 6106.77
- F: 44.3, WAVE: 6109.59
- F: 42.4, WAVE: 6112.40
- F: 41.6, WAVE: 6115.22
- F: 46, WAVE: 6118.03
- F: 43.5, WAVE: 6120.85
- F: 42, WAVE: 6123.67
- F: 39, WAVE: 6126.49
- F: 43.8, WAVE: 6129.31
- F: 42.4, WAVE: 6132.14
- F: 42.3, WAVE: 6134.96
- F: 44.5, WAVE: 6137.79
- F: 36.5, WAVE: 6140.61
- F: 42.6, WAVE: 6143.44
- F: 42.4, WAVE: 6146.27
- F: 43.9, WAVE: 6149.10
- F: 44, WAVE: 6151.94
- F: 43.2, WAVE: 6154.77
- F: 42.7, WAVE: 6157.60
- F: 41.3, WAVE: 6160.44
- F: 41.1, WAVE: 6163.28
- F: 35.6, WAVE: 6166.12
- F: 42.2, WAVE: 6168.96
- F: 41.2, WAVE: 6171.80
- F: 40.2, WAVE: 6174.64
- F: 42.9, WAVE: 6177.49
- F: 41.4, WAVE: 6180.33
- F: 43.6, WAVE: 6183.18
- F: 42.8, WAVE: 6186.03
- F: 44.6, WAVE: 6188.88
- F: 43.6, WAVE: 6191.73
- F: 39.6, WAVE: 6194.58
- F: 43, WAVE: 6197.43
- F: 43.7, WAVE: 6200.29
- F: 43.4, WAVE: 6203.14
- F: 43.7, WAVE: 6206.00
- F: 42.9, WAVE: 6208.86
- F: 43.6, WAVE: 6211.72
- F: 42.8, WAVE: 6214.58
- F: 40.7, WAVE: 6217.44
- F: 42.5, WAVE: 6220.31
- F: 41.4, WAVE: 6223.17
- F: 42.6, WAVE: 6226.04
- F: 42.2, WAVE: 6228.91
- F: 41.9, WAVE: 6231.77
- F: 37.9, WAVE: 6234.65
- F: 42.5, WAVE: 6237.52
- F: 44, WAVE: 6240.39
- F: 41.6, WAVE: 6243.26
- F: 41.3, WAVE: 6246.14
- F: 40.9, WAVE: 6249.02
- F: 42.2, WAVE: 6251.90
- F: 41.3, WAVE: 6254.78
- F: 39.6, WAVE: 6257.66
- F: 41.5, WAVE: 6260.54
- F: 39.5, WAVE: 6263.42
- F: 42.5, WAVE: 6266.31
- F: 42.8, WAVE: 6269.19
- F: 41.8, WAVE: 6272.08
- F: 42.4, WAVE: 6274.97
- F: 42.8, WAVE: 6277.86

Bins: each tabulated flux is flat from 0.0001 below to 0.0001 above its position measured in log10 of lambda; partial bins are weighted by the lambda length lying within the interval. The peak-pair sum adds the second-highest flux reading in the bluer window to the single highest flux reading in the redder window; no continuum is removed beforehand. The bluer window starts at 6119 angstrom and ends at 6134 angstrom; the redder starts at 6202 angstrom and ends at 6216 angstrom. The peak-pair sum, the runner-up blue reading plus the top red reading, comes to 87.2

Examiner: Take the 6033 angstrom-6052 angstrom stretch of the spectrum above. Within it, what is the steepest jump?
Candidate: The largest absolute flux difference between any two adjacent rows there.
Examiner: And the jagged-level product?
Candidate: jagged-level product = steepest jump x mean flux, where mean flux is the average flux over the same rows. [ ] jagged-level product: 84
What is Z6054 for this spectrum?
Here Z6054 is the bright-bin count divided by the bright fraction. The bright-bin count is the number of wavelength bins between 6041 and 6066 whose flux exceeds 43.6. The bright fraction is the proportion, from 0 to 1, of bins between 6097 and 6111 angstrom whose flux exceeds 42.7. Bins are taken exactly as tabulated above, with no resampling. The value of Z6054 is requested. 8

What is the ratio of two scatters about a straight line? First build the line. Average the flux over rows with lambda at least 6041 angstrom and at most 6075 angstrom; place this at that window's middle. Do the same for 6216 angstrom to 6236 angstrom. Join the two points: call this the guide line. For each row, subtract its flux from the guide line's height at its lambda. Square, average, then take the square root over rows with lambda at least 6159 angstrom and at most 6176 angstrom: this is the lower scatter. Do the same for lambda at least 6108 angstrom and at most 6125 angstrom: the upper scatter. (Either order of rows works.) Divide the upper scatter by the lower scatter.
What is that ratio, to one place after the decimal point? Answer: 0.5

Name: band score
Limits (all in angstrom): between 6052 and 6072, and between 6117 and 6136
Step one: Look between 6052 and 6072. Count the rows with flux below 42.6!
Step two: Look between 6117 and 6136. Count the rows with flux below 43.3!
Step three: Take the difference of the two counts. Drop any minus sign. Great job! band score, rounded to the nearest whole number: 3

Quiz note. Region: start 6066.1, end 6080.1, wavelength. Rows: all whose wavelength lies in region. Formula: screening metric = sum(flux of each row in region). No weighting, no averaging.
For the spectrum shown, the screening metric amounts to 217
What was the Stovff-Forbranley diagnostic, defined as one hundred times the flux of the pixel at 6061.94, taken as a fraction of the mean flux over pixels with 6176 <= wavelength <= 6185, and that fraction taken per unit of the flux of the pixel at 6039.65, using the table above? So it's 2.32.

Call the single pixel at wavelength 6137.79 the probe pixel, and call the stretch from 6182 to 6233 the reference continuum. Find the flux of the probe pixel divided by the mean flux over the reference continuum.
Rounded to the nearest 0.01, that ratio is 1.04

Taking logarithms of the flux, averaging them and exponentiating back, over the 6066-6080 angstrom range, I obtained 43.4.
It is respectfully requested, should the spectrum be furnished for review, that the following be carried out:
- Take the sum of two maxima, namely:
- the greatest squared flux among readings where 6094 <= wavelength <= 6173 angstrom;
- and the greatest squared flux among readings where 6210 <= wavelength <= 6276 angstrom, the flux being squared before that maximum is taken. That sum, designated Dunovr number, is 4052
